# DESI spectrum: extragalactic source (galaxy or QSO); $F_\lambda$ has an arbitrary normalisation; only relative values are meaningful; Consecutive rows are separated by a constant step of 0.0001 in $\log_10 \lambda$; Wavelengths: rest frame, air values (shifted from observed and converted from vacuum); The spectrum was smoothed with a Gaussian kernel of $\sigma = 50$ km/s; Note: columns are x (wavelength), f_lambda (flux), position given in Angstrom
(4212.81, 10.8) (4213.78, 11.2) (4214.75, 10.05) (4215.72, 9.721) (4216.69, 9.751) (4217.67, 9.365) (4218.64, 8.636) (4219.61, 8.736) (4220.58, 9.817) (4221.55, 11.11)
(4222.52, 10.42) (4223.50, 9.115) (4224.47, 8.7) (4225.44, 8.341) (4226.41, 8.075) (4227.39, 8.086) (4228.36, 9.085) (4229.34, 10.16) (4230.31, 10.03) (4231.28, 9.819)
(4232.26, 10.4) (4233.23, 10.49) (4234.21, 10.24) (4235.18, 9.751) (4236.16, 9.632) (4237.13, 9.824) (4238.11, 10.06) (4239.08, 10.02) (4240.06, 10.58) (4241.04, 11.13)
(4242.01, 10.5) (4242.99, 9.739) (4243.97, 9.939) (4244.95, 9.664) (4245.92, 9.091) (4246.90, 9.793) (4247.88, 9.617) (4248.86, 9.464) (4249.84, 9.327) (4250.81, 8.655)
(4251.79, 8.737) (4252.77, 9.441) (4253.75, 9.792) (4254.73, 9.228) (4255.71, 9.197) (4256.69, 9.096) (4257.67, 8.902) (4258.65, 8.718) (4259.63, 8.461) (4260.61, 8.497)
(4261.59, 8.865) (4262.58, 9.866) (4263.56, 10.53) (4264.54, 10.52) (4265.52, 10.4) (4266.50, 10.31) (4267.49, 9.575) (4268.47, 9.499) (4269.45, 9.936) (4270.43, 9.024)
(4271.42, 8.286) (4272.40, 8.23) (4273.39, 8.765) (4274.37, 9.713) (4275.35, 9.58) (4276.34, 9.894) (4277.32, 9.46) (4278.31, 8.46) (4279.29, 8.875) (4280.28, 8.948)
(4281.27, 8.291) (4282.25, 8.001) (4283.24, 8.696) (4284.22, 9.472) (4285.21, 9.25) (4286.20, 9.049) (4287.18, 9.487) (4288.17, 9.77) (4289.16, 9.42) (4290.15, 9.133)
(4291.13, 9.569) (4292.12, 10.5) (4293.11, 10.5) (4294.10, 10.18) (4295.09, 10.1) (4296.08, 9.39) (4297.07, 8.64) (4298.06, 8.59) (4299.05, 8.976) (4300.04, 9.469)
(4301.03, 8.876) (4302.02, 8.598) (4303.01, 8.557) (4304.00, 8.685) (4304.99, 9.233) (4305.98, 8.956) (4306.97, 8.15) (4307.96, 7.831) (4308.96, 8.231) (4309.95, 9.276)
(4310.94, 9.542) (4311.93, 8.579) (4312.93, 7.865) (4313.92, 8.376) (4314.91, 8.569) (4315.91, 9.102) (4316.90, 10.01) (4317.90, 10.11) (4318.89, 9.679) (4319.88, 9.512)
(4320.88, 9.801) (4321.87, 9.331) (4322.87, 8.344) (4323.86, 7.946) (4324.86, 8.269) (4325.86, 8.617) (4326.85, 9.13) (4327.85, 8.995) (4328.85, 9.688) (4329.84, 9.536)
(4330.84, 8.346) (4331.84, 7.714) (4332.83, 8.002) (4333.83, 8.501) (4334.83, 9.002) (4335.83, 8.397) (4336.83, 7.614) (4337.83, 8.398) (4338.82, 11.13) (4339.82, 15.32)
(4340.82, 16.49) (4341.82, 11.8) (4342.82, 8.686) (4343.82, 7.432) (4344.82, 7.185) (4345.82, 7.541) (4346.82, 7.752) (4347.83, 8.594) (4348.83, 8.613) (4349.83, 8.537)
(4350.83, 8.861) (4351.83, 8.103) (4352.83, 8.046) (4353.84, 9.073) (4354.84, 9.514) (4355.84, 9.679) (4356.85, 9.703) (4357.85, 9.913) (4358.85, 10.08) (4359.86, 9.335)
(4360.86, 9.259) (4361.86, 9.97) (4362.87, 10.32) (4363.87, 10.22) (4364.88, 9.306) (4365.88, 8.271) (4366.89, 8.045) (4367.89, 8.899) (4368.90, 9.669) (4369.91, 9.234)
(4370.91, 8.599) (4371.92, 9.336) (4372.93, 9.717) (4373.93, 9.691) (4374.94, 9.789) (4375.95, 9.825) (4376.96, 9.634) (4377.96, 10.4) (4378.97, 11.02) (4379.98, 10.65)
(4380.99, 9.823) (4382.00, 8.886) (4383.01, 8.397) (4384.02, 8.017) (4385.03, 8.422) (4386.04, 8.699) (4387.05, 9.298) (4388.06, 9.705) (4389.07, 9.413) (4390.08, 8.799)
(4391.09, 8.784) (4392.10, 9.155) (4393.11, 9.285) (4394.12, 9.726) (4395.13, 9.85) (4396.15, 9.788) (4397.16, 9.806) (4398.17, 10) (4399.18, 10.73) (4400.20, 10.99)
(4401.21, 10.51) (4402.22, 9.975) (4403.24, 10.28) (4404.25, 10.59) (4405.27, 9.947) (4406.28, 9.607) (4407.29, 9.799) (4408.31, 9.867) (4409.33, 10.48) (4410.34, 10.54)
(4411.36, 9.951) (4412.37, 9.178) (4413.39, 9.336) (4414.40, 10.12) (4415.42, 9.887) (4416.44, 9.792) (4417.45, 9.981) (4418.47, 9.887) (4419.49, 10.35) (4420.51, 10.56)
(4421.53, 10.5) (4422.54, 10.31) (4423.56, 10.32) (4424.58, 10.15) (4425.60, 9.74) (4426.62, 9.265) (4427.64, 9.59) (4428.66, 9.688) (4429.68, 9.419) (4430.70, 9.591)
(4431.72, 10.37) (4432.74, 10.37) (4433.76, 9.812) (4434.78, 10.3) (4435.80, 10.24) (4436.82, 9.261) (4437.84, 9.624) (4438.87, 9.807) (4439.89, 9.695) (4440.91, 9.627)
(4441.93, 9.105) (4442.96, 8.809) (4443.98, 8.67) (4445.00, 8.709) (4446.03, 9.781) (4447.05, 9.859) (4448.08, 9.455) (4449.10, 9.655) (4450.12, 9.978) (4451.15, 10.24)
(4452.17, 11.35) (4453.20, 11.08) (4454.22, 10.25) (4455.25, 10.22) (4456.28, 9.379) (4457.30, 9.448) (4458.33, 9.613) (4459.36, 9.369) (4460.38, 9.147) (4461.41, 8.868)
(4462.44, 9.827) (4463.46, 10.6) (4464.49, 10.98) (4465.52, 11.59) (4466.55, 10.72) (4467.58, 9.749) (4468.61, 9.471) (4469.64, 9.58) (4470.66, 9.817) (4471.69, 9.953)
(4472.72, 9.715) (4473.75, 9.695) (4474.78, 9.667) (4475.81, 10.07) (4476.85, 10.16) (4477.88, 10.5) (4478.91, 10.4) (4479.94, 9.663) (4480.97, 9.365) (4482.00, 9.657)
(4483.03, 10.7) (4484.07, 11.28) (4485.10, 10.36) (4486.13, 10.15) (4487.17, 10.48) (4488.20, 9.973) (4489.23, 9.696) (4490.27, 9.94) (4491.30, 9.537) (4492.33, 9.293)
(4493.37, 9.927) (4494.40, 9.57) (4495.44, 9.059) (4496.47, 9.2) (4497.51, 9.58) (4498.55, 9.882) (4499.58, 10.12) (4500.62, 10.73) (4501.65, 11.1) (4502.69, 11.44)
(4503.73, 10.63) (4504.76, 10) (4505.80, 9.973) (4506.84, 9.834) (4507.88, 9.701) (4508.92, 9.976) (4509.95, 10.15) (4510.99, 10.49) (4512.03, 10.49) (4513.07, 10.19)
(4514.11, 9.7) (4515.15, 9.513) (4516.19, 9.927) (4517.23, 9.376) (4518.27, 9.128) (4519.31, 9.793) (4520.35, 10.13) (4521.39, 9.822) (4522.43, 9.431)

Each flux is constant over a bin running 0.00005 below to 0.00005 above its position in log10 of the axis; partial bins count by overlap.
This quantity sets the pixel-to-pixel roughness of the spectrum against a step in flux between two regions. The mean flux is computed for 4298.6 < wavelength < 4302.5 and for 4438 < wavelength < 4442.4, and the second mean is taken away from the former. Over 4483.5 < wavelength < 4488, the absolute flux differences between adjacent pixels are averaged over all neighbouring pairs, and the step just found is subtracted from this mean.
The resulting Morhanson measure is 1.07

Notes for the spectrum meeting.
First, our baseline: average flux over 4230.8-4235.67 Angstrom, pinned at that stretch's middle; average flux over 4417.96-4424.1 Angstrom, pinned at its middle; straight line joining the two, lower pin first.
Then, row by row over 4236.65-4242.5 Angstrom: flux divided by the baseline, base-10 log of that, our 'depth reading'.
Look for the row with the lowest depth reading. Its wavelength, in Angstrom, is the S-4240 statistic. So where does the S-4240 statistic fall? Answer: 4237.13 Angstrom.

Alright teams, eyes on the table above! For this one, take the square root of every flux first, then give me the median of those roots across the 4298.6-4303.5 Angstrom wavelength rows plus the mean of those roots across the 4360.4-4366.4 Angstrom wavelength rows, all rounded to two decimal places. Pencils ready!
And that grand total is 6.07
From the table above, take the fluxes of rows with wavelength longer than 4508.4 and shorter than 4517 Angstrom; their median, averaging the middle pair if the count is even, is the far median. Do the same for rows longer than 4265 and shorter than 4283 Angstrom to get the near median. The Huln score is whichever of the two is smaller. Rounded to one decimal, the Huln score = 9.2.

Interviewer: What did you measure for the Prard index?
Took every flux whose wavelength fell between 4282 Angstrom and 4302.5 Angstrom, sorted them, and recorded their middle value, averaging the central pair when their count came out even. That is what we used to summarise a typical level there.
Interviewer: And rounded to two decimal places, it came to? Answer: 9.39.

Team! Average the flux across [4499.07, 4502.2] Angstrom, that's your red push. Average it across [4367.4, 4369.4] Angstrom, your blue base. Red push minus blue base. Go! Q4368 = 1.4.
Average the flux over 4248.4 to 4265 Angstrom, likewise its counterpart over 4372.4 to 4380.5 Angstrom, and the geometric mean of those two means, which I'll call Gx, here 9.7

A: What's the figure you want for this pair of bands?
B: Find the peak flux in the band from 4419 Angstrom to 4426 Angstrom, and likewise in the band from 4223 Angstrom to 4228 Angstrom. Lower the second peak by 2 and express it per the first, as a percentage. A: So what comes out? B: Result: 67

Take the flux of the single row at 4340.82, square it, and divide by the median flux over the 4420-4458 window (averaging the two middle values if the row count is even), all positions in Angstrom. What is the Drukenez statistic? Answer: 28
